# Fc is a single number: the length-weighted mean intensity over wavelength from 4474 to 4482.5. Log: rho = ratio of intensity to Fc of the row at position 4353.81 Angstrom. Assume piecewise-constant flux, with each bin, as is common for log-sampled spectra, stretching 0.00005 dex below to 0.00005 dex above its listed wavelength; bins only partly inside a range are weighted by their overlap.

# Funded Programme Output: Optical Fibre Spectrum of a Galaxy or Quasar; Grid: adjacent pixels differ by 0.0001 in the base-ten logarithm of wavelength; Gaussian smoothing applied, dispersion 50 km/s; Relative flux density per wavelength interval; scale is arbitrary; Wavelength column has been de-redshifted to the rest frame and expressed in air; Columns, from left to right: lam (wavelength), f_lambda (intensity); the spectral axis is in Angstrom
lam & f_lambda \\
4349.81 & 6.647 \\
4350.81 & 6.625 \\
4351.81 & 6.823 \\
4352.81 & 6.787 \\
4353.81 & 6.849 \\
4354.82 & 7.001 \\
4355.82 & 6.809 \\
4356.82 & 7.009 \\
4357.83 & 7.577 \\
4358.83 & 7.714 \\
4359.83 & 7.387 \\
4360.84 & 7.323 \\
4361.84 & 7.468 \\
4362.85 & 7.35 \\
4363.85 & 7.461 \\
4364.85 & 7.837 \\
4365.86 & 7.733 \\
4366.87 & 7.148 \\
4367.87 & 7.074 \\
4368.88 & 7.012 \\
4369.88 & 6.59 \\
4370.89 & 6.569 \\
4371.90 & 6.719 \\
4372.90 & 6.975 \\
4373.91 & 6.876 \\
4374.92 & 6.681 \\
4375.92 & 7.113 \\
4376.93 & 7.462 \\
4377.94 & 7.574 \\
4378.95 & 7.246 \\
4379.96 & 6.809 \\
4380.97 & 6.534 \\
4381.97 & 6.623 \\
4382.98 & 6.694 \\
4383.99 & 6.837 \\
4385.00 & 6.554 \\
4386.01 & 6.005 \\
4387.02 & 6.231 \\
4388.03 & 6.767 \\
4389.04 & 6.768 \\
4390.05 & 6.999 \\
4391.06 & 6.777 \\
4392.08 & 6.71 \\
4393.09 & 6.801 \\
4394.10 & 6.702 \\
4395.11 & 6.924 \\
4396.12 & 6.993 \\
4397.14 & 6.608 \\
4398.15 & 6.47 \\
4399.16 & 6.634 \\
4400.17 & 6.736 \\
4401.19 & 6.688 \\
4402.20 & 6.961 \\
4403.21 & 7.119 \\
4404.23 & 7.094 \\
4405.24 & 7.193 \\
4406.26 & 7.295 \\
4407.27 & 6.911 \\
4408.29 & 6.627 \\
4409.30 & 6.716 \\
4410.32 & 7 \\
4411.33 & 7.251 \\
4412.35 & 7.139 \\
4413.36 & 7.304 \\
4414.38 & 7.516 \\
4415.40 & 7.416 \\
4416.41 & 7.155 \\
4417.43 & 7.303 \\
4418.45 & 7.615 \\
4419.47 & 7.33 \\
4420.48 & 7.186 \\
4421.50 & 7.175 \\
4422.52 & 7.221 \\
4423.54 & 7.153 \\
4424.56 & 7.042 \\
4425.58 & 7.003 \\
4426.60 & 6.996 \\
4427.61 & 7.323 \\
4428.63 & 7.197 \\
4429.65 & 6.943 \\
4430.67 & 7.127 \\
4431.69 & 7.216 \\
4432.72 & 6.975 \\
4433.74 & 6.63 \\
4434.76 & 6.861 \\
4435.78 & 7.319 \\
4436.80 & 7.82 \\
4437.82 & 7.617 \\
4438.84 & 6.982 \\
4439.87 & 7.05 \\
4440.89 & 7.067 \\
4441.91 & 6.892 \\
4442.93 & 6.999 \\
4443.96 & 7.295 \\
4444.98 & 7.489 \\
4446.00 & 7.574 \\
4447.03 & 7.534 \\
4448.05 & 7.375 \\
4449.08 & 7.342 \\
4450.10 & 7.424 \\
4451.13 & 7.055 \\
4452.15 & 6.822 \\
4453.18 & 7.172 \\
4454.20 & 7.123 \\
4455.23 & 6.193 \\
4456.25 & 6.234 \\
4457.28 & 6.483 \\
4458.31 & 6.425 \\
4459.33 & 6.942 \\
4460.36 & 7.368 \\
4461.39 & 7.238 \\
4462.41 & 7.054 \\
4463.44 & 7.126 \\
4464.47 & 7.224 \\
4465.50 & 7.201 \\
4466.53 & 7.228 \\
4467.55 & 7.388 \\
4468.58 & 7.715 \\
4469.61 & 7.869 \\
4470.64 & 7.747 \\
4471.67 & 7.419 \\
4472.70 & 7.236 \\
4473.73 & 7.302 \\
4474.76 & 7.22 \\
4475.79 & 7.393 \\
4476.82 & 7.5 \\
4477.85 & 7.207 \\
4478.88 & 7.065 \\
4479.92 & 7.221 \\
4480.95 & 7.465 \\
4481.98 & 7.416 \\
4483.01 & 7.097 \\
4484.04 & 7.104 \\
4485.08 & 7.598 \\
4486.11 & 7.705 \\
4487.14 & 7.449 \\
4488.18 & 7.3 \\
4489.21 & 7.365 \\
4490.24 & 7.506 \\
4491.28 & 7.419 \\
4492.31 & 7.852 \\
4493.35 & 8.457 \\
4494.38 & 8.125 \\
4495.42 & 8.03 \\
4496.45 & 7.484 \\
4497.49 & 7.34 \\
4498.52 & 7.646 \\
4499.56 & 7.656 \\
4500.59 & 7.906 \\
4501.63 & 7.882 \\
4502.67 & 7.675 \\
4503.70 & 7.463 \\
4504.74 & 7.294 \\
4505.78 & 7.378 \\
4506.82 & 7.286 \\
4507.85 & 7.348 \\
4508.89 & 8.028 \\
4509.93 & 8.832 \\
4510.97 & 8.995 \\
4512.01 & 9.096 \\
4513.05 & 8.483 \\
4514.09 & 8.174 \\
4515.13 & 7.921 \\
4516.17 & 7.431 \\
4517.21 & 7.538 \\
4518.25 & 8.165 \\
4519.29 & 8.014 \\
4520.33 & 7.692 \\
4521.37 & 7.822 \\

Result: 0.94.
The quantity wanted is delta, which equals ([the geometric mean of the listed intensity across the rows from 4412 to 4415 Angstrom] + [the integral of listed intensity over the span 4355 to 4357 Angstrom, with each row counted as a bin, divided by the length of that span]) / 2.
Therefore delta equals 7.1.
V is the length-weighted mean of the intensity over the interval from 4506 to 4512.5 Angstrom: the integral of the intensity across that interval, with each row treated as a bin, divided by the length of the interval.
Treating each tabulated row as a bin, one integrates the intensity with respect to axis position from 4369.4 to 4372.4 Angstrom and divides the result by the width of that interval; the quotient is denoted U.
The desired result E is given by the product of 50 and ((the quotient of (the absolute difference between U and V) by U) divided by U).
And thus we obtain 1.83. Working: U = 6.62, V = 8.22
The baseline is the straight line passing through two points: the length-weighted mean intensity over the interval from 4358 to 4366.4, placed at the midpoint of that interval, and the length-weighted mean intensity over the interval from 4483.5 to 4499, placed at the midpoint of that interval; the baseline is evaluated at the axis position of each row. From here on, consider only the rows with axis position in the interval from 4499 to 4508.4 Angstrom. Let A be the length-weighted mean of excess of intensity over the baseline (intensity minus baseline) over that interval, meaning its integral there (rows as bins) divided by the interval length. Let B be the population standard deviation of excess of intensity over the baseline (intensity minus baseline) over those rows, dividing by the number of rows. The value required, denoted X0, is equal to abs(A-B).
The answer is 0.3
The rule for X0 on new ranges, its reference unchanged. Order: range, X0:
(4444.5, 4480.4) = 0.8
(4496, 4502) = 0.2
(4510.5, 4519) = 0.0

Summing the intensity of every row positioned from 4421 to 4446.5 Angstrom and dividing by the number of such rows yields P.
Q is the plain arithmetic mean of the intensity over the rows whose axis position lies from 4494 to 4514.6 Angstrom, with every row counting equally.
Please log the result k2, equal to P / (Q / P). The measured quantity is 6.48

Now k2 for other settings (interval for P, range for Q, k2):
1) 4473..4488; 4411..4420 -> 7.34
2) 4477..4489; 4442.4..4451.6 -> 7.32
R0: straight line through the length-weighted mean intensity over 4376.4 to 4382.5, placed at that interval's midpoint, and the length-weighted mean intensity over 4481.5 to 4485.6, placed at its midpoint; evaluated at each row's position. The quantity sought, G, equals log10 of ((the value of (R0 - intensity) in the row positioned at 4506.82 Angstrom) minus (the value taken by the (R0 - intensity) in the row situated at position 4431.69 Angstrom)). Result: -0.9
